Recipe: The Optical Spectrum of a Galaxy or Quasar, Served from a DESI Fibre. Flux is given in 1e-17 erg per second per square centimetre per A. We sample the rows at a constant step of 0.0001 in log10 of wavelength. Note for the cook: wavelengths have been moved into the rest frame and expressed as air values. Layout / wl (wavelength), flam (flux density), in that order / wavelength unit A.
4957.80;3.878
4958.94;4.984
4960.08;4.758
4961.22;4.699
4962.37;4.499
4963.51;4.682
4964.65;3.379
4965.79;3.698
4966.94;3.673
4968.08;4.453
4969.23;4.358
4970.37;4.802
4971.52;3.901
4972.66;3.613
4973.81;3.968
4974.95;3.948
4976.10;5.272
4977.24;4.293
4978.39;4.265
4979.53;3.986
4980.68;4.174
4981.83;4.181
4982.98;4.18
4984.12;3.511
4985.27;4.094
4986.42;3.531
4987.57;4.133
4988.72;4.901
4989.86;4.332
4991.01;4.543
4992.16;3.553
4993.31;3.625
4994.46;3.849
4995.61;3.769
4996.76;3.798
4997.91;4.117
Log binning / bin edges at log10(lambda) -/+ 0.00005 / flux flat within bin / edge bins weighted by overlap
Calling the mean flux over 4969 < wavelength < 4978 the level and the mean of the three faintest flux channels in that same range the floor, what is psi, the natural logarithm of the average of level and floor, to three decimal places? 1.397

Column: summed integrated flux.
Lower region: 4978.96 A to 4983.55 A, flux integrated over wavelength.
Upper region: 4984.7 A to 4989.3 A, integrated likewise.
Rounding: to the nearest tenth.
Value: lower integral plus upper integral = 38.1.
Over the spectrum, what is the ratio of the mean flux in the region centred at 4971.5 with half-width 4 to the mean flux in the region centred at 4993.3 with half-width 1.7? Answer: 1.13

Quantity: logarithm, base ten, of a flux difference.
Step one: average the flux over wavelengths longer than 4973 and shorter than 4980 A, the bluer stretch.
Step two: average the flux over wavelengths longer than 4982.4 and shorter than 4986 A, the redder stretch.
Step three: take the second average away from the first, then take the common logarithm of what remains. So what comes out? -0.44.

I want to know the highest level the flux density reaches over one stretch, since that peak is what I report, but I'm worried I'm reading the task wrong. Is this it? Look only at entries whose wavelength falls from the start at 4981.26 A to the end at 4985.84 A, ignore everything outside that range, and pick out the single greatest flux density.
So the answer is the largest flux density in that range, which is 4.181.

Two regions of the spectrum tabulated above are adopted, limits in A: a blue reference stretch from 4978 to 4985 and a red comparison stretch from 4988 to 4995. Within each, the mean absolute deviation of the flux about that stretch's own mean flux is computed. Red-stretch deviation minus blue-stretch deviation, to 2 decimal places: 0.26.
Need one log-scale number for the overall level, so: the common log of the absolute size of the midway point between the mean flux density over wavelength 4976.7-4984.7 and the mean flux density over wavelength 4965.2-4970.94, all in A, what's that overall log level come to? 0.617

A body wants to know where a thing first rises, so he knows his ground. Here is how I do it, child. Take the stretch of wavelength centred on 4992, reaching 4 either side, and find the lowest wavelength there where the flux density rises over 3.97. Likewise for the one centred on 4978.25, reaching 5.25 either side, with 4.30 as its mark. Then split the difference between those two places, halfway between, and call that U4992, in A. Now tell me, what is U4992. 4982.4 A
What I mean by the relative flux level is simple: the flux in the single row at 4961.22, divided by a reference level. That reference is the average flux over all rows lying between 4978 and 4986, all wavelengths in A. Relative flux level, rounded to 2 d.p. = 1.16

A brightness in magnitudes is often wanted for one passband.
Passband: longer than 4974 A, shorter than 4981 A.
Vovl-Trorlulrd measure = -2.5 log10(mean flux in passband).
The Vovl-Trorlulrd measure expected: -1.59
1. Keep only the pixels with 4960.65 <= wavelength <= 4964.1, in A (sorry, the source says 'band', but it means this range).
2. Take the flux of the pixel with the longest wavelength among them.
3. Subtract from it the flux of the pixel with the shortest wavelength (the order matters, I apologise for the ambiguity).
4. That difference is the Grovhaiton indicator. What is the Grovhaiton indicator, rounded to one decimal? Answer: 0.0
